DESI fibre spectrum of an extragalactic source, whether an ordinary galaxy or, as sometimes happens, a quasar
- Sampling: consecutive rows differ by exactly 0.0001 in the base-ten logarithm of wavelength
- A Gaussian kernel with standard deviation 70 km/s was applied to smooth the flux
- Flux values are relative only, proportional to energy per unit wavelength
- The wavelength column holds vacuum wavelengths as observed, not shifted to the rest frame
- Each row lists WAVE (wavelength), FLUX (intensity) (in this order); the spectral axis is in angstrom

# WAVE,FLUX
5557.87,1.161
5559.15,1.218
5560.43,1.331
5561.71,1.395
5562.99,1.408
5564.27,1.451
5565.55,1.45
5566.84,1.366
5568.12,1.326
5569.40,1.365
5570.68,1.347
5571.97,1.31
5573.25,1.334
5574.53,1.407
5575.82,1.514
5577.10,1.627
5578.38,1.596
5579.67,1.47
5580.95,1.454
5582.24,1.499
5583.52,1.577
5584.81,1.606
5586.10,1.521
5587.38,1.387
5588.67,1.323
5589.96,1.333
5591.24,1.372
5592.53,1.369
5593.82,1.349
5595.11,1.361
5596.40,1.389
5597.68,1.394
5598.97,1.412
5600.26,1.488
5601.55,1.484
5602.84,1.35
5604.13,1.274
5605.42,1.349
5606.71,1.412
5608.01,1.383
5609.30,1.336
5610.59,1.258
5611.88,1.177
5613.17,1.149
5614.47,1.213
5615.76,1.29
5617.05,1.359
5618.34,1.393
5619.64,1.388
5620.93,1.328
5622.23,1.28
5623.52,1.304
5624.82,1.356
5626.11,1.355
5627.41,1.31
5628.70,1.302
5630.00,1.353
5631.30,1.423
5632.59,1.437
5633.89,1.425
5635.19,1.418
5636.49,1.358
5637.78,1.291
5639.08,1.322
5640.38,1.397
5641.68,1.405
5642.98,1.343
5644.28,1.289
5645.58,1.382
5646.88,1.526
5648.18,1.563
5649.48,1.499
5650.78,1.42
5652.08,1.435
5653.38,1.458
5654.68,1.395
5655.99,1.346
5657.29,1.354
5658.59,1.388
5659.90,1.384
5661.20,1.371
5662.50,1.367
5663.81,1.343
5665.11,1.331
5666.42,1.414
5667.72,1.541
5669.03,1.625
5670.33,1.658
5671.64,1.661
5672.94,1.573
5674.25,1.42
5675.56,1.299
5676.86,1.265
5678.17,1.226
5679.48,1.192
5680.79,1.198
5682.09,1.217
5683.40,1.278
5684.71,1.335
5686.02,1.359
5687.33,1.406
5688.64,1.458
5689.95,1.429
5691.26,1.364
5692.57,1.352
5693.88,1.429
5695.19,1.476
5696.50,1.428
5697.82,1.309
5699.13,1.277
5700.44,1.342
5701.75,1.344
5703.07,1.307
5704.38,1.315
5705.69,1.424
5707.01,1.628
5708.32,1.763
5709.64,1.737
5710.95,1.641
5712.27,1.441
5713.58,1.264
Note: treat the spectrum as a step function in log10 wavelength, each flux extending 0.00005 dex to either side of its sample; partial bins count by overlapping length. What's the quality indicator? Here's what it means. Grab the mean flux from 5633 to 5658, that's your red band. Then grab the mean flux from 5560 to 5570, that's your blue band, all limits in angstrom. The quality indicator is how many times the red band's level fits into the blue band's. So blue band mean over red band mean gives 0.99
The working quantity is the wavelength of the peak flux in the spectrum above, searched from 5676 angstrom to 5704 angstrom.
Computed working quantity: 5695.19 angstrom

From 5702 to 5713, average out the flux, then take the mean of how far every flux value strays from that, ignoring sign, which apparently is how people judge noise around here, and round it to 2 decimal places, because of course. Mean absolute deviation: 0.16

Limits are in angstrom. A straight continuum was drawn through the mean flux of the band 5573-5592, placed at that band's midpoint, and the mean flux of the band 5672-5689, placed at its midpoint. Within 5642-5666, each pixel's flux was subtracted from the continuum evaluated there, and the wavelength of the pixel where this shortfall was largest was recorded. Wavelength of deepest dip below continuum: 5644.28 angstrom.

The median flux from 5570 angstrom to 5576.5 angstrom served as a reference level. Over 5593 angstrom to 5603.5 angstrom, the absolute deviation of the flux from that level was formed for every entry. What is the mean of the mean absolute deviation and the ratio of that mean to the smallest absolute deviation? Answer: 14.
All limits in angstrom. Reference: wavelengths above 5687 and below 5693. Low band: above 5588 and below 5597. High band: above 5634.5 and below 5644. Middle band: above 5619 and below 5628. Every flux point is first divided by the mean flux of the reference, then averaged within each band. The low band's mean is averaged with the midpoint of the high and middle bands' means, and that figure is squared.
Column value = 0.93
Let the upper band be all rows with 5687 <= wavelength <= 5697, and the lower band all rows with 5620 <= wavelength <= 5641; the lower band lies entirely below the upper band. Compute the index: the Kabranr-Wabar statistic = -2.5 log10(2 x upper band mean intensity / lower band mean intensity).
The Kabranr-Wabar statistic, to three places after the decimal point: -0.803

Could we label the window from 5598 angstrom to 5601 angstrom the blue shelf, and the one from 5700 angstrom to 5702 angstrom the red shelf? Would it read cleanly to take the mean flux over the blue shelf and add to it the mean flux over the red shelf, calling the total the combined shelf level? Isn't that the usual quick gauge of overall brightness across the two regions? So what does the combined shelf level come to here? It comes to 2.79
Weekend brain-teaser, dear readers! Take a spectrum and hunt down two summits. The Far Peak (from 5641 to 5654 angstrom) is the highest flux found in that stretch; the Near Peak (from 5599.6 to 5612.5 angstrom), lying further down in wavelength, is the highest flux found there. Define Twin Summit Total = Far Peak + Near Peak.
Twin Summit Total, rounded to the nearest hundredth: 3.05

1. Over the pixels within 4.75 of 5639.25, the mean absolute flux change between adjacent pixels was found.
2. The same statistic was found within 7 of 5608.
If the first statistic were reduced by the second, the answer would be -0.017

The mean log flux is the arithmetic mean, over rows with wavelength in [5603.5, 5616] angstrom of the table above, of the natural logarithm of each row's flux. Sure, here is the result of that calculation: 0.248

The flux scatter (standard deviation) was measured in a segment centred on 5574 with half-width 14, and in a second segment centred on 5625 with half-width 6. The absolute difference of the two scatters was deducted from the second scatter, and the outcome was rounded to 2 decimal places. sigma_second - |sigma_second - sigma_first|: -0.03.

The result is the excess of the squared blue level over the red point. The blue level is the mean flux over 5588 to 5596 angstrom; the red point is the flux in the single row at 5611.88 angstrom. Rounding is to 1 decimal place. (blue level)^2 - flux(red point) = 0.6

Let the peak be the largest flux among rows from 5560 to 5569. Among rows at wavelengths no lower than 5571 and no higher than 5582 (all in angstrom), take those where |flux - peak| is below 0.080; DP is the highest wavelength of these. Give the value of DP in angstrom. 5580.95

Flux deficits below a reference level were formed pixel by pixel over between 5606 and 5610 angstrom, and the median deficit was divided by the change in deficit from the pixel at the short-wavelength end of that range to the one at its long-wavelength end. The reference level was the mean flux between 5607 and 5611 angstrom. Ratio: -1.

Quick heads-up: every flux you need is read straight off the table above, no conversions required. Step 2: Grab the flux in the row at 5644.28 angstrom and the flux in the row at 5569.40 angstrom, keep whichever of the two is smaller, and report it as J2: 1.29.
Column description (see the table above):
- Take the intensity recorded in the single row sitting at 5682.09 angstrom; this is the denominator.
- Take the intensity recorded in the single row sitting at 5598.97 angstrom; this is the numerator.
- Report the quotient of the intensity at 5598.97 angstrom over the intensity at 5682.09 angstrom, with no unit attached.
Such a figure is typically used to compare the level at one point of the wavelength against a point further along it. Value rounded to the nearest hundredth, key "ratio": 1.16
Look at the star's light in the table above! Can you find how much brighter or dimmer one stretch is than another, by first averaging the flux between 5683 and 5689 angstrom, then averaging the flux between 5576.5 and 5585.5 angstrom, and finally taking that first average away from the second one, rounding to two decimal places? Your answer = 0.18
